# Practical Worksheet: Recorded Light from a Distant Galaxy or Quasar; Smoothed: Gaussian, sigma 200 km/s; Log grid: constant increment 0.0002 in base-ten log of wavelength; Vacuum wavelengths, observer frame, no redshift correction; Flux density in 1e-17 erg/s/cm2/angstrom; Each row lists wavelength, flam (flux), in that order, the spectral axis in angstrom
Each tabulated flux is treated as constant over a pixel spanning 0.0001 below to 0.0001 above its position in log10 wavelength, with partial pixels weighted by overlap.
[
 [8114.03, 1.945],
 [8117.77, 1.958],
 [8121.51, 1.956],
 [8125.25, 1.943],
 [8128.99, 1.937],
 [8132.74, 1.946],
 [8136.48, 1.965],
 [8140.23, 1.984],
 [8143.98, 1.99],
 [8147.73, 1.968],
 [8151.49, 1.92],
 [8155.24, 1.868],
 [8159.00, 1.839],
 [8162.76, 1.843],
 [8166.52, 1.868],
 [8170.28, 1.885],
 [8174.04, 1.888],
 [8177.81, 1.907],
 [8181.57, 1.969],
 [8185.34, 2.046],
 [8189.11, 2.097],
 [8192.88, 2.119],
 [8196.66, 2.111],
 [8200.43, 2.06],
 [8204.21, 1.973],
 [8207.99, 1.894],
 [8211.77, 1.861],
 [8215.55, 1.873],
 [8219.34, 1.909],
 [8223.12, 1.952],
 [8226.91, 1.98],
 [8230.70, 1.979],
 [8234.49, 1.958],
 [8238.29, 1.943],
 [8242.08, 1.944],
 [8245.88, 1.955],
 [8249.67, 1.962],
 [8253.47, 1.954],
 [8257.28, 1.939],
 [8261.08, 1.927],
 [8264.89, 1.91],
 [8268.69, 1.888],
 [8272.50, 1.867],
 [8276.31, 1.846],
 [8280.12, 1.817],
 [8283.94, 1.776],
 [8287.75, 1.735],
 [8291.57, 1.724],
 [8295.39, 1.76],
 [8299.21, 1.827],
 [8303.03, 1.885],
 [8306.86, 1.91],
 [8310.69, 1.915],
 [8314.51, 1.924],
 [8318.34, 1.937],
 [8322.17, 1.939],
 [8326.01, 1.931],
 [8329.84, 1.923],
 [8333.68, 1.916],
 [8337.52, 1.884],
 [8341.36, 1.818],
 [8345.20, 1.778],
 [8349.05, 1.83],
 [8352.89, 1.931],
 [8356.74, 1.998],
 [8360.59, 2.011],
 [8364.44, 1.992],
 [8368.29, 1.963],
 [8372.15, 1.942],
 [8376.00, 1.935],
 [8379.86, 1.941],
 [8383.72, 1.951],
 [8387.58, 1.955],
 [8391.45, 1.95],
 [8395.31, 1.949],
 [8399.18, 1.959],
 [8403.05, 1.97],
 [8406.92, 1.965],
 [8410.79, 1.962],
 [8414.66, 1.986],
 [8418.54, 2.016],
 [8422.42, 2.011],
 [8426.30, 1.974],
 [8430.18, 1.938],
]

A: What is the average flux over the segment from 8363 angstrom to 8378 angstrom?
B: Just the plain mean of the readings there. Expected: 1.96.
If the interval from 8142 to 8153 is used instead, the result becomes 1.96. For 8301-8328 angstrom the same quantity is 1.92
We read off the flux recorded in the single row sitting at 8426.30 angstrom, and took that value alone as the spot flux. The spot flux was 1.974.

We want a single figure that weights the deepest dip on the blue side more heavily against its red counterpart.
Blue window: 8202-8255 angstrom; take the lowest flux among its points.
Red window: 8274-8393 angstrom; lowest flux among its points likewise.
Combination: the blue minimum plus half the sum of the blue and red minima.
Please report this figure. 3.65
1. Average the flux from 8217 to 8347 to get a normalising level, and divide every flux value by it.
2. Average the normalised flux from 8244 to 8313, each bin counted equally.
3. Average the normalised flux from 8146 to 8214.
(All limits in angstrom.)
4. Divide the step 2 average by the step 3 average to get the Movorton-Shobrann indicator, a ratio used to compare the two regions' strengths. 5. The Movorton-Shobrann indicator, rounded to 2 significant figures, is 0.96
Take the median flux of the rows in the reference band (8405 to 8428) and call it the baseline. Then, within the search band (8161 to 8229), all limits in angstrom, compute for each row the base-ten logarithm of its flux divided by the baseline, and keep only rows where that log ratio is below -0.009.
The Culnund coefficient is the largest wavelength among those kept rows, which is 8219.34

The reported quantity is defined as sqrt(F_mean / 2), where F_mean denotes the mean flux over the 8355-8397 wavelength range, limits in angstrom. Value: 0.991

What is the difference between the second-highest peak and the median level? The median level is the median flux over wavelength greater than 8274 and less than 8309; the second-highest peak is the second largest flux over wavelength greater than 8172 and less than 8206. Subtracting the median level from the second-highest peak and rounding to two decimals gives 0.29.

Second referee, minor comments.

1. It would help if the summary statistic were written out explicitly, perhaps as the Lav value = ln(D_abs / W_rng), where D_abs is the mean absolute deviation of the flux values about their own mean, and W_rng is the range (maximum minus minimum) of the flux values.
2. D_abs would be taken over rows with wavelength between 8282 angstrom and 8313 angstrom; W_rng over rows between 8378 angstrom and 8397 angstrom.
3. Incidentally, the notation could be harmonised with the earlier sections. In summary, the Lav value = 1.6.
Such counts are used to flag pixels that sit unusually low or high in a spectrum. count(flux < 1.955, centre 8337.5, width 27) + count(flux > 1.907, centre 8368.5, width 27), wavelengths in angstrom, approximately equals 14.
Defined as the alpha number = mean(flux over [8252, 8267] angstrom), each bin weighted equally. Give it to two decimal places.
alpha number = 1.93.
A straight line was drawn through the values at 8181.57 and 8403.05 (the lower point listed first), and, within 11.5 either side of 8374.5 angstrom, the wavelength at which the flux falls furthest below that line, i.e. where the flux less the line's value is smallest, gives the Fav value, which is 8376.00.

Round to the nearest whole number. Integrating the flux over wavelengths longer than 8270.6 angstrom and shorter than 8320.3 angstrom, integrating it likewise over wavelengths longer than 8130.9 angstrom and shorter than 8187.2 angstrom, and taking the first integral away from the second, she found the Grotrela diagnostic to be 17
